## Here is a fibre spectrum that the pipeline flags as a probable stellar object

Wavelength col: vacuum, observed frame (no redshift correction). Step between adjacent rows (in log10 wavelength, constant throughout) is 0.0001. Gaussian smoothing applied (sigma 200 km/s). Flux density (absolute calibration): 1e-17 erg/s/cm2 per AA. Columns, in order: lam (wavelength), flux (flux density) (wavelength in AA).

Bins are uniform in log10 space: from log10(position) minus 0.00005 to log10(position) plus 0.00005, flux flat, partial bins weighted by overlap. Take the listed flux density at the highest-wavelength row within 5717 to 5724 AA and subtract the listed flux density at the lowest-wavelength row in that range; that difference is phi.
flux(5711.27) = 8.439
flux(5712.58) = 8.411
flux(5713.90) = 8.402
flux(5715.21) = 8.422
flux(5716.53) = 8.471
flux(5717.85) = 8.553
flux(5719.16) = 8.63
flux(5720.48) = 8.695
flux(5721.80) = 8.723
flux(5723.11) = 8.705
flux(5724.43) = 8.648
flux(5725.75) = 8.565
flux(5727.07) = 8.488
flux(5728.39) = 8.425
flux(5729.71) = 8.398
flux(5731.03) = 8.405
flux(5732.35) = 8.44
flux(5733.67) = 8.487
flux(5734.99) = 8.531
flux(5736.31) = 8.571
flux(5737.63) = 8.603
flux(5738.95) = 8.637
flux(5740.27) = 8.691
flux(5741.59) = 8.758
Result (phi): 0.15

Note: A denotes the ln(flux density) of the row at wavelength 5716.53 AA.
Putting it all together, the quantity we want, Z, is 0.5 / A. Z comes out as 0.234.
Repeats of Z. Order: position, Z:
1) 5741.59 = 0.230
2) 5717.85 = 0.233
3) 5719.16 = 0.232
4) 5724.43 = 0.232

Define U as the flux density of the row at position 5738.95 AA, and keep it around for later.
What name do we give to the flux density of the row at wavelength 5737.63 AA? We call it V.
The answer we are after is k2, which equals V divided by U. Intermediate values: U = 8.637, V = 8.603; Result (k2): 1.00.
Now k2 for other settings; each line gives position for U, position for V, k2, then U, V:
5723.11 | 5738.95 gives 0.99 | 8.705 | 8.637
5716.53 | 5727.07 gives 1.00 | 8.471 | 8.488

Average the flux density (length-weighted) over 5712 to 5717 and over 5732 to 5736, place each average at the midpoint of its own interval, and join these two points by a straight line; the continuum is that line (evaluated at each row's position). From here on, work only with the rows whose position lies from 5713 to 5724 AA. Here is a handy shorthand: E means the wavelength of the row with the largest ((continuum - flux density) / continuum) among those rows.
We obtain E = 5713.90 AA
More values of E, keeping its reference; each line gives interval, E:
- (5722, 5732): 5729.71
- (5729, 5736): 5729.71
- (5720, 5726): 5725.75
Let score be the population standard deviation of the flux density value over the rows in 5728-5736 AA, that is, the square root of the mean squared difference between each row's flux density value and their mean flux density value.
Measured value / 0.047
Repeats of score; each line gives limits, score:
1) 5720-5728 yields 0.085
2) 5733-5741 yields 0.067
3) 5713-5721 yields 0.107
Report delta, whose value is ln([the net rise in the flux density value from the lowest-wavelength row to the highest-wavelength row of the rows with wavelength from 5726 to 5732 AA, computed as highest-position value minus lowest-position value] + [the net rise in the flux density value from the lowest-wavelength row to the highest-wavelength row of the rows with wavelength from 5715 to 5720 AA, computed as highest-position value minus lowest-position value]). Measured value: -2.1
